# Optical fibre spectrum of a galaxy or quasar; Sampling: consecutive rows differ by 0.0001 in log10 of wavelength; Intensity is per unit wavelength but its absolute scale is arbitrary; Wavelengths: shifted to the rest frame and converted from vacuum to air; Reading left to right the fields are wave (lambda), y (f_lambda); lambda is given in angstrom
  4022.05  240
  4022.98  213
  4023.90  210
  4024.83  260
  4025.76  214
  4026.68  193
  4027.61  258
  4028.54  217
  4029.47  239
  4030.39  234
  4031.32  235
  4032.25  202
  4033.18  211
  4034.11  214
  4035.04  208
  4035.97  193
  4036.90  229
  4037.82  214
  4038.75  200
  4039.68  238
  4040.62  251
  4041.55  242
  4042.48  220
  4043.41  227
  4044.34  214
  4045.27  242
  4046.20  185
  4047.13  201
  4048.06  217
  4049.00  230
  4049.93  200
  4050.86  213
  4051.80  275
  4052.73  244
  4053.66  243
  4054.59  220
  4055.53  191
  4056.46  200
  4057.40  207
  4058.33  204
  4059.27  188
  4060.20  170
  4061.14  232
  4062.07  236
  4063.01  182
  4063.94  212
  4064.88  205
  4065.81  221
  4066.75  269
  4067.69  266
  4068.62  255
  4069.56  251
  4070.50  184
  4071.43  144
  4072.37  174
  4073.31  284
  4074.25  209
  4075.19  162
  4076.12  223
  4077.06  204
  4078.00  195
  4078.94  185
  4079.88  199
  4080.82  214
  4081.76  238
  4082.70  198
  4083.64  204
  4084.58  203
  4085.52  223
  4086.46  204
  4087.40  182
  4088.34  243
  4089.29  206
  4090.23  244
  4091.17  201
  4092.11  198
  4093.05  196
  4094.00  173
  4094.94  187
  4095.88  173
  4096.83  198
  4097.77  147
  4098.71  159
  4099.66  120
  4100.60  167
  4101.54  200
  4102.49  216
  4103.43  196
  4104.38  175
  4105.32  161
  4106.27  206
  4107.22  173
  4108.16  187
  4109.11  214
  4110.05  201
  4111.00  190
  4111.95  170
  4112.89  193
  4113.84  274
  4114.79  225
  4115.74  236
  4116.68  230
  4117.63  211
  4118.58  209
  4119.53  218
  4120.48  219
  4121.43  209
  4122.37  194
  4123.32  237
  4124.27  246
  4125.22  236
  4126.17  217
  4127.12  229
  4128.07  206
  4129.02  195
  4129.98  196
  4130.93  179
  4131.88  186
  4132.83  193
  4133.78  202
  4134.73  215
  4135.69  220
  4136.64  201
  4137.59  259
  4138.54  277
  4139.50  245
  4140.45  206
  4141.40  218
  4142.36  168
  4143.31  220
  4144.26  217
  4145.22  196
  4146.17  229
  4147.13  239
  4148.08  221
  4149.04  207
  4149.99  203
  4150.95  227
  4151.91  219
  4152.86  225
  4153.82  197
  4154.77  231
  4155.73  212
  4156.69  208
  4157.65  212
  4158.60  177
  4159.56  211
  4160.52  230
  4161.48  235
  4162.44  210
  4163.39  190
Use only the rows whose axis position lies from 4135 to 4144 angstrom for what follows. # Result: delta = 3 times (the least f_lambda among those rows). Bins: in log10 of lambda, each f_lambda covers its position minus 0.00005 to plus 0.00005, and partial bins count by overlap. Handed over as 504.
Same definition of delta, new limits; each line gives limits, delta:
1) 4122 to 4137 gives 537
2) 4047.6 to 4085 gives 432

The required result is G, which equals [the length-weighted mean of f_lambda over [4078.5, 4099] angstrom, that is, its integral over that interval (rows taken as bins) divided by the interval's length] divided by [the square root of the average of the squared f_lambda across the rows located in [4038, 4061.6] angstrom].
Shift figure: 0.91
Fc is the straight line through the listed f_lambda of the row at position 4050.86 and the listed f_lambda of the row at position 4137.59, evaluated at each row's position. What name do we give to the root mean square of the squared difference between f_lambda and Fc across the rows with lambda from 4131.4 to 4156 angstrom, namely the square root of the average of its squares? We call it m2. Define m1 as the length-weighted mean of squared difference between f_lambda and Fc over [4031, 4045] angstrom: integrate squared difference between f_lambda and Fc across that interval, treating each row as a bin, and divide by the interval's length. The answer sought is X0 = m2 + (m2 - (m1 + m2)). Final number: 2740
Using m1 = 434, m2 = 3174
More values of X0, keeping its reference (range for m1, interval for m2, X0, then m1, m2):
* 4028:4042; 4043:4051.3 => -155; 591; 436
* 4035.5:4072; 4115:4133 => 1714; 865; 2579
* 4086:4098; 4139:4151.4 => 1329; 2078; 3407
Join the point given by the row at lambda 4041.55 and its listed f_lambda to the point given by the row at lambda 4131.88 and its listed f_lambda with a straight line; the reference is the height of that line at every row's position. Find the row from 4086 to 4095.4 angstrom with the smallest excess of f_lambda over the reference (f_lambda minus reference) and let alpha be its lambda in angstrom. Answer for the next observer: 4094.00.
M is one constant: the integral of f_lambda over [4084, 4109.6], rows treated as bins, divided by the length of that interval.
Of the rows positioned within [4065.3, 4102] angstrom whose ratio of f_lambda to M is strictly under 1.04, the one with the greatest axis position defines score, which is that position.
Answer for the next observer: 4100.60 angstrom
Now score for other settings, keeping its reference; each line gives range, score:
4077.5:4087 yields 4082.70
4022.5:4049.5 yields 4046.20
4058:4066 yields 4063.01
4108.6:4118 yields 4112.89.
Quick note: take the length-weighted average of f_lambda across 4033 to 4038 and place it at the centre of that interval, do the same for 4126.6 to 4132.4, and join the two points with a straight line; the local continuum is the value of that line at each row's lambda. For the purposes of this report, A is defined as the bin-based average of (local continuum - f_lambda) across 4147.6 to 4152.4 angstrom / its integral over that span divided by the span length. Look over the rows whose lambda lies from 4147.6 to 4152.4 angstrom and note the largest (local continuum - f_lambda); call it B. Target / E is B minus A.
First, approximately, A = -20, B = -7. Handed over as 12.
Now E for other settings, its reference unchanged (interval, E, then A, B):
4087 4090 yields 32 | -9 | 22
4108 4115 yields 37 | -6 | 31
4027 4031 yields 18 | -23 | -4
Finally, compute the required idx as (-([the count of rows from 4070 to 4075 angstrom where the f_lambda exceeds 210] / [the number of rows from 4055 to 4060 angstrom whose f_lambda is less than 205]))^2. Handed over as 0.1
